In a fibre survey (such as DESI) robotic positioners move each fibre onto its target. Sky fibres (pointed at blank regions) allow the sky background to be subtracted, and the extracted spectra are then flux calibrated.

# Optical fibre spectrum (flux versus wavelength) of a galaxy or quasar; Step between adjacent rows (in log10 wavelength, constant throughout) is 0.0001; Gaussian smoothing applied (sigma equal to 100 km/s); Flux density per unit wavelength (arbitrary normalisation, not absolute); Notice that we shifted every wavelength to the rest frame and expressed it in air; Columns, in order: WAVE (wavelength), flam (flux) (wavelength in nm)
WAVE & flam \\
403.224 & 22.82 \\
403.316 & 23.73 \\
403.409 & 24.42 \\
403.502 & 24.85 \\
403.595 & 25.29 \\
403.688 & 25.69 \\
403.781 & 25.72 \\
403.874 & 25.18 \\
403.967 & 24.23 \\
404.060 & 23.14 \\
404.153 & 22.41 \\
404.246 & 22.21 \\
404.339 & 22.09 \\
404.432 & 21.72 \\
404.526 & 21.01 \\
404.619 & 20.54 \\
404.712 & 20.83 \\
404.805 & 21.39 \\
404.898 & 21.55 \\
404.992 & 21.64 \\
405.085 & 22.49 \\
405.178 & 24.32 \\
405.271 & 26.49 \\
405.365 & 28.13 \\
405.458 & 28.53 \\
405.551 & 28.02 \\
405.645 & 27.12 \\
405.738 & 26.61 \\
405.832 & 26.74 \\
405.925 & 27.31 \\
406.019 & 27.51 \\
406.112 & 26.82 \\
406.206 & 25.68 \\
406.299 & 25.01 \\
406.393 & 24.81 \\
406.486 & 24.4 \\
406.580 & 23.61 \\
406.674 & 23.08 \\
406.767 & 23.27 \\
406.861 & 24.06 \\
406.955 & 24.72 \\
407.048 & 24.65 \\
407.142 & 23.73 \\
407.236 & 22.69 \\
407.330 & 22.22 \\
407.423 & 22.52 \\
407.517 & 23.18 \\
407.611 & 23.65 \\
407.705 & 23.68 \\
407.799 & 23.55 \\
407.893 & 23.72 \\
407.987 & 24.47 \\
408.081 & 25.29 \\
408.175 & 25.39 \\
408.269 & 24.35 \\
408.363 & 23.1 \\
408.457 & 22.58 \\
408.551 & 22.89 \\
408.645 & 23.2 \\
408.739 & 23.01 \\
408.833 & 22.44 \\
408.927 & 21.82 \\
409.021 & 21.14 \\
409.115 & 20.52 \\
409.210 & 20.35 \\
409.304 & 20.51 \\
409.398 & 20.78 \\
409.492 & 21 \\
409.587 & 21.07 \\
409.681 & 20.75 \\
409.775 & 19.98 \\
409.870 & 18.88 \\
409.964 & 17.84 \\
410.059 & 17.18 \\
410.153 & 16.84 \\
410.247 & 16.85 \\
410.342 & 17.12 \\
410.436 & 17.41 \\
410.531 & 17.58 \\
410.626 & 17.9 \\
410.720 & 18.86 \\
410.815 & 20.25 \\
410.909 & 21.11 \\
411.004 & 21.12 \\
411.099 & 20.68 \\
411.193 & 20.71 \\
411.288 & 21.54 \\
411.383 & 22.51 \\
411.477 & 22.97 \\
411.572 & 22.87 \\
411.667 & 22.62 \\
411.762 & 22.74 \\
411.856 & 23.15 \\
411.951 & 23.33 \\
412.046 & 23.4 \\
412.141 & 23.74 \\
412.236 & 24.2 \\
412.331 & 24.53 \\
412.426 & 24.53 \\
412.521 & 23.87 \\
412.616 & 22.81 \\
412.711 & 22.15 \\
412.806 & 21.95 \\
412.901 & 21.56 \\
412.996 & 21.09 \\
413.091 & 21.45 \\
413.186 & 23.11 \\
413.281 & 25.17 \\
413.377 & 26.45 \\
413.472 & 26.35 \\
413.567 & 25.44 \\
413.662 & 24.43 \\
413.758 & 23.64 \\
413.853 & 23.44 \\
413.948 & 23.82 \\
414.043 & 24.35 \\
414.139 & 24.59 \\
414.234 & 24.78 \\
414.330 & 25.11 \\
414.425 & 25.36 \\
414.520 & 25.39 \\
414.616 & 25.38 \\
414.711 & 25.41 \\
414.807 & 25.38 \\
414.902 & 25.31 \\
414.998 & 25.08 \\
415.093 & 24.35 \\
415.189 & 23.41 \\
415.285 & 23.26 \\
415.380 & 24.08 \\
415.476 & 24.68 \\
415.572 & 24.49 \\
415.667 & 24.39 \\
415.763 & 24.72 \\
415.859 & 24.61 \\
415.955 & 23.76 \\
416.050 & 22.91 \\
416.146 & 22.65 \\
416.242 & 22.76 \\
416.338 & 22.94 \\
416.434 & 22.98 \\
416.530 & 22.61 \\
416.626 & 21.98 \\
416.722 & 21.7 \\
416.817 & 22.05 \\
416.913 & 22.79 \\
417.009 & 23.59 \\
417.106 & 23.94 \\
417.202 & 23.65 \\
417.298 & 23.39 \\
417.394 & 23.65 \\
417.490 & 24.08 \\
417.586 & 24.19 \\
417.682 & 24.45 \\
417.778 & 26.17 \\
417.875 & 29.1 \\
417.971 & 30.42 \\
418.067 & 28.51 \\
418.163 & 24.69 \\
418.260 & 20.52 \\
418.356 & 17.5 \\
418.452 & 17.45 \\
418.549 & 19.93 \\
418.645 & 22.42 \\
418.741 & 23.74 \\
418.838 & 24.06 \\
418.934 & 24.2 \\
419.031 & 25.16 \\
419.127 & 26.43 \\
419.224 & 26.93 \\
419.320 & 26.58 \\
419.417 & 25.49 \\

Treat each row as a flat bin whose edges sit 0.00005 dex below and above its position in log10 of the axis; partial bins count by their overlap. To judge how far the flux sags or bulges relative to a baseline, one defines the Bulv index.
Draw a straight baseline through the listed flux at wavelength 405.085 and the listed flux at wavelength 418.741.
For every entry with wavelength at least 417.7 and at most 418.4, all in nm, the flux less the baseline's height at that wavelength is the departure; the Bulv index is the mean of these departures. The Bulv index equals 1.6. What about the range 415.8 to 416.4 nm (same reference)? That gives -0.2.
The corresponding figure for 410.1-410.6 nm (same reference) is -5.8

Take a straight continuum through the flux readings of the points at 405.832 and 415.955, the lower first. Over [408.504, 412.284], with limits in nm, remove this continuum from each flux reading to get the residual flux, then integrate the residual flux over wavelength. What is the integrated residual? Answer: -17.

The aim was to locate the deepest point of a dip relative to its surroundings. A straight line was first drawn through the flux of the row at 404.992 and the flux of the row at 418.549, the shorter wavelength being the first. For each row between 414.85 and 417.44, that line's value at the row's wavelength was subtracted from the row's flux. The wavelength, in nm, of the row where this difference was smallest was 416.722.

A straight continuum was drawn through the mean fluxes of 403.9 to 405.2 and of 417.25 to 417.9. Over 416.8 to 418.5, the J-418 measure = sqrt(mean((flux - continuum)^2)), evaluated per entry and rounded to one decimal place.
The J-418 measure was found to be 3.5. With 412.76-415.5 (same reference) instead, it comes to 1.3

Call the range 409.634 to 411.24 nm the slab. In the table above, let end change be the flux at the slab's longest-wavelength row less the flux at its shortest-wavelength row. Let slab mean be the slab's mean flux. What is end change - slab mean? -19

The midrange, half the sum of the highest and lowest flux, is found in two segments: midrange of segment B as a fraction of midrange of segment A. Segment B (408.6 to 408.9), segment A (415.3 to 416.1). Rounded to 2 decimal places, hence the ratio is 0.96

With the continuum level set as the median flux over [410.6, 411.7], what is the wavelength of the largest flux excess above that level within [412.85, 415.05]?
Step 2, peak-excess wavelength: 413.377 nm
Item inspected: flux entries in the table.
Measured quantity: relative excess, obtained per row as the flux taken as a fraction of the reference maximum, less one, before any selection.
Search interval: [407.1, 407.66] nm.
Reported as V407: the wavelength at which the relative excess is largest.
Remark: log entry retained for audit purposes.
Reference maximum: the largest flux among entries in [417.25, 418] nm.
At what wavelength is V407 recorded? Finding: 407.142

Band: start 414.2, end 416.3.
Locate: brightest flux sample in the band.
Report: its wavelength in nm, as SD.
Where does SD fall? 414.711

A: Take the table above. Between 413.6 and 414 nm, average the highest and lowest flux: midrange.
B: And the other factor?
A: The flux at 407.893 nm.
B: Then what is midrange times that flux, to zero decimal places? 568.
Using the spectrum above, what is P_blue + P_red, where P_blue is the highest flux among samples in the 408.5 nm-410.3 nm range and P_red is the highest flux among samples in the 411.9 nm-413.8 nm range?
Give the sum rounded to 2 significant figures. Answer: 50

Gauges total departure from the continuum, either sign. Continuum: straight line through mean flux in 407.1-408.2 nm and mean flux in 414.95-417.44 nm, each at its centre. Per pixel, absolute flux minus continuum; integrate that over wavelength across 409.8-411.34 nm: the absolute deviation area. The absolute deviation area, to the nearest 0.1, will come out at 7.2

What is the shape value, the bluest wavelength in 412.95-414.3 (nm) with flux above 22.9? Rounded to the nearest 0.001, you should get 413.186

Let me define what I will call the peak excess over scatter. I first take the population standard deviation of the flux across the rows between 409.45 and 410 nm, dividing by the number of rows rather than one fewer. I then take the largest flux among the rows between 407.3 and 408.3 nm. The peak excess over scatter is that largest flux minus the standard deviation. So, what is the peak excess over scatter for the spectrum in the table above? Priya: 24.2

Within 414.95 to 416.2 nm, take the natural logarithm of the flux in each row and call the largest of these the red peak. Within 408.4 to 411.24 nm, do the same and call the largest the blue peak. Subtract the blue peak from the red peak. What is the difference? 0.1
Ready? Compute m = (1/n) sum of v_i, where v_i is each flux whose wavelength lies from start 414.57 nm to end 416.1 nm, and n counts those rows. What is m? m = 24.5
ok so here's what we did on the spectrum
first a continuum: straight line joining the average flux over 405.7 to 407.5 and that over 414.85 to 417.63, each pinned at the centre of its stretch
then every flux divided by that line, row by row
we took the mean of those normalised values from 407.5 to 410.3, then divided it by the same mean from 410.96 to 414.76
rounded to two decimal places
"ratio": 0.90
